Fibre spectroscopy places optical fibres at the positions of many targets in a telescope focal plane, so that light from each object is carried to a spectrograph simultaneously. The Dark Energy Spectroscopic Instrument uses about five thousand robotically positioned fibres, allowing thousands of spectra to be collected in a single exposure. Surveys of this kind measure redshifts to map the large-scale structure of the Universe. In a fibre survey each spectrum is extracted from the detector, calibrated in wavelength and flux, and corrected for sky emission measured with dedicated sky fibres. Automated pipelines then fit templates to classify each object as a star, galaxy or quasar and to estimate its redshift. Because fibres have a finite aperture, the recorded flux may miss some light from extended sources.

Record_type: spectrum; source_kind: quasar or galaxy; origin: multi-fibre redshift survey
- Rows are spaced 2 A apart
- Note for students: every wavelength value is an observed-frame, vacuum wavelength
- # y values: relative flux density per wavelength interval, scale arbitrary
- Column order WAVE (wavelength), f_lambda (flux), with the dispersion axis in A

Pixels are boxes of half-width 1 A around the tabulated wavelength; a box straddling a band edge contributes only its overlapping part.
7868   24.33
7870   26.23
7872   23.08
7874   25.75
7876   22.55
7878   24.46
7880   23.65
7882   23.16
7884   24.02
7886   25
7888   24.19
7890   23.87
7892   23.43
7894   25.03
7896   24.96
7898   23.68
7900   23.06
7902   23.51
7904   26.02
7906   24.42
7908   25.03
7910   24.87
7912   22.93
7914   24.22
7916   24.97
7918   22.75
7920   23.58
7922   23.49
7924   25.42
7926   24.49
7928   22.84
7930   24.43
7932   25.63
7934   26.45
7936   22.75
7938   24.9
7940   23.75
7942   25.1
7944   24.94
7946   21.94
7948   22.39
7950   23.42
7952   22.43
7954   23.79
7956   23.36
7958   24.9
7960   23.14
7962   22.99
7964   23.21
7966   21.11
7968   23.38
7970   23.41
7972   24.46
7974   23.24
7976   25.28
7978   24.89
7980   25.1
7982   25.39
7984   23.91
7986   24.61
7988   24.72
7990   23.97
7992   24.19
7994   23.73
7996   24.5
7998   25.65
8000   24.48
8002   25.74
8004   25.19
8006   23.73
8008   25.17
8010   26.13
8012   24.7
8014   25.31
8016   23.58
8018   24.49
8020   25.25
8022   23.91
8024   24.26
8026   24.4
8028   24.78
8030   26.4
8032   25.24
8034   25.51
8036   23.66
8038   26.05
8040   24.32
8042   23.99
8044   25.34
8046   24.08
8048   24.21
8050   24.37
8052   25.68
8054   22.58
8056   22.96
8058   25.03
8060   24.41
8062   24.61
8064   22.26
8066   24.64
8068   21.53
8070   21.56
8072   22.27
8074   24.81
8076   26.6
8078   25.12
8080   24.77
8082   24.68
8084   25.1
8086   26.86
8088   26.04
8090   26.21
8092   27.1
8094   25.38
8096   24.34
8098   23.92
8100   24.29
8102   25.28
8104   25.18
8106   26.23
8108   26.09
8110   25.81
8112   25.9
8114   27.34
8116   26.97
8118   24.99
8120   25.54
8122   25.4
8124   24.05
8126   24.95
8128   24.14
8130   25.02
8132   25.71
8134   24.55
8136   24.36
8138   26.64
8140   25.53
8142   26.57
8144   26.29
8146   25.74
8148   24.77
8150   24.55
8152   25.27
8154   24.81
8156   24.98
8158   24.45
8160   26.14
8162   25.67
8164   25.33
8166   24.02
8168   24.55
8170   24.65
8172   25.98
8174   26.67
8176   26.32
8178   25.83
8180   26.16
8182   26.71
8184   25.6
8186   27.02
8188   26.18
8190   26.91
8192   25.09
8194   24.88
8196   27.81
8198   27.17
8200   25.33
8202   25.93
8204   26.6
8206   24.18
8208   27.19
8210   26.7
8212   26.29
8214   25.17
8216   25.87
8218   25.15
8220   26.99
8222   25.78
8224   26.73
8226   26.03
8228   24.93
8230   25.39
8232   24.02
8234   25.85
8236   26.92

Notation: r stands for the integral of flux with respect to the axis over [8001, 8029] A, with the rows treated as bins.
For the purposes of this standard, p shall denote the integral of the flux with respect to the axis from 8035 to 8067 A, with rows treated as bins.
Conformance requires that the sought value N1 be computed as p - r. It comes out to 83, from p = 776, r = 693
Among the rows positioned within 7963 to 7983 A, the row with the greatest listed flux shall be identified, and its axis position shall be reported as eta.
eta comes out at 7982 A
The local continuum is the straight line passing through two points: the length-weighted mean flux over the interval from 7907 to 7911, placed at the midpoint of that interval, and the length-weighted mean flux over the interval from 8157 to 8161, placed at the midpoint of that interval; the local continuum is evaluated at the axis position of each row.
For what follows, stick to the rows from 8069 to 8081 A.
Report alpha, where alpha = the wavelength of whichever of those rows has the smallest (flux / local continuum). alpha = 8070 A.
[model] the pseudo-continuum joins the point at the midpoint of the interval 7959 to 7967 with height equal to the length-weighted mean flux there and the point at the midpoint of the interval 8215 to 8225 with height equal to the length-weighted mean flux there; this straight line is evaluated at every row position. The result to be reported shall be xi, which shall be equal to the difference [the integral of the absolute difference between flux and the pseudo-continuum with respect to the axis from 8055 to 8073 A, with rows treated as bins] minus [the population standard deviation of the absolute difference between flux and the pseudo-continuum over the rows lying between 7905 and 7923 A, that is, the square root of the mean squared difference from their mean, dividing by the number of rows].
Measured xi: 24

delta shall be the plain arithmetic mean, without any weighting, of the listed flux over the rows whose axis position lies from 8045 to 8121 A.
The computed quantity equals 24.9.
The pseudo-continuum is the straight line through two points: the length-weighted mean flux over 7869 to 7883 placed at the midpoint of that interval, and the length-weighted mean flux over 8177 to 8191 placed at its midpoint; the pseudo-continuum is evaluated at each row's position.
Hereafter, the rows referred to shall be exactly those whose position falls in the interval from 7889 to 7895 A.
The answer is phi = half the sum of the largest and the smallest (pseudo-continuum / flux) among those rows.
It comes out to 1.00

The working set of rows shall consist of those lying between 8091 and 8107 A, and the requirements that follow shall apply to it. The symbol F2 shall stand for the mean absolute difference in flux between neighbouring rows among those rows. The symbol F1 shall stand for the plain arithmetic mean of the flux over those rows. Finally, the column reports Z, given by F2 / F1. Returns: 0.032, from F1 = 25.2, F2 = 0.81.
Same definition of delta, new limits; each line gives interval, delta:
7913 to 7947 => 24.2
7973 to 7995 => 24.5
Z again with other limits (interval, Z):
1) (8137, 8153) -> 0.027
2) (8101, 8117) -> 0.019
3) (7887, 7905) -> 0.038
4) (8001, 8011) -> 0.044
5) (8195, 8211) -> 0.052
